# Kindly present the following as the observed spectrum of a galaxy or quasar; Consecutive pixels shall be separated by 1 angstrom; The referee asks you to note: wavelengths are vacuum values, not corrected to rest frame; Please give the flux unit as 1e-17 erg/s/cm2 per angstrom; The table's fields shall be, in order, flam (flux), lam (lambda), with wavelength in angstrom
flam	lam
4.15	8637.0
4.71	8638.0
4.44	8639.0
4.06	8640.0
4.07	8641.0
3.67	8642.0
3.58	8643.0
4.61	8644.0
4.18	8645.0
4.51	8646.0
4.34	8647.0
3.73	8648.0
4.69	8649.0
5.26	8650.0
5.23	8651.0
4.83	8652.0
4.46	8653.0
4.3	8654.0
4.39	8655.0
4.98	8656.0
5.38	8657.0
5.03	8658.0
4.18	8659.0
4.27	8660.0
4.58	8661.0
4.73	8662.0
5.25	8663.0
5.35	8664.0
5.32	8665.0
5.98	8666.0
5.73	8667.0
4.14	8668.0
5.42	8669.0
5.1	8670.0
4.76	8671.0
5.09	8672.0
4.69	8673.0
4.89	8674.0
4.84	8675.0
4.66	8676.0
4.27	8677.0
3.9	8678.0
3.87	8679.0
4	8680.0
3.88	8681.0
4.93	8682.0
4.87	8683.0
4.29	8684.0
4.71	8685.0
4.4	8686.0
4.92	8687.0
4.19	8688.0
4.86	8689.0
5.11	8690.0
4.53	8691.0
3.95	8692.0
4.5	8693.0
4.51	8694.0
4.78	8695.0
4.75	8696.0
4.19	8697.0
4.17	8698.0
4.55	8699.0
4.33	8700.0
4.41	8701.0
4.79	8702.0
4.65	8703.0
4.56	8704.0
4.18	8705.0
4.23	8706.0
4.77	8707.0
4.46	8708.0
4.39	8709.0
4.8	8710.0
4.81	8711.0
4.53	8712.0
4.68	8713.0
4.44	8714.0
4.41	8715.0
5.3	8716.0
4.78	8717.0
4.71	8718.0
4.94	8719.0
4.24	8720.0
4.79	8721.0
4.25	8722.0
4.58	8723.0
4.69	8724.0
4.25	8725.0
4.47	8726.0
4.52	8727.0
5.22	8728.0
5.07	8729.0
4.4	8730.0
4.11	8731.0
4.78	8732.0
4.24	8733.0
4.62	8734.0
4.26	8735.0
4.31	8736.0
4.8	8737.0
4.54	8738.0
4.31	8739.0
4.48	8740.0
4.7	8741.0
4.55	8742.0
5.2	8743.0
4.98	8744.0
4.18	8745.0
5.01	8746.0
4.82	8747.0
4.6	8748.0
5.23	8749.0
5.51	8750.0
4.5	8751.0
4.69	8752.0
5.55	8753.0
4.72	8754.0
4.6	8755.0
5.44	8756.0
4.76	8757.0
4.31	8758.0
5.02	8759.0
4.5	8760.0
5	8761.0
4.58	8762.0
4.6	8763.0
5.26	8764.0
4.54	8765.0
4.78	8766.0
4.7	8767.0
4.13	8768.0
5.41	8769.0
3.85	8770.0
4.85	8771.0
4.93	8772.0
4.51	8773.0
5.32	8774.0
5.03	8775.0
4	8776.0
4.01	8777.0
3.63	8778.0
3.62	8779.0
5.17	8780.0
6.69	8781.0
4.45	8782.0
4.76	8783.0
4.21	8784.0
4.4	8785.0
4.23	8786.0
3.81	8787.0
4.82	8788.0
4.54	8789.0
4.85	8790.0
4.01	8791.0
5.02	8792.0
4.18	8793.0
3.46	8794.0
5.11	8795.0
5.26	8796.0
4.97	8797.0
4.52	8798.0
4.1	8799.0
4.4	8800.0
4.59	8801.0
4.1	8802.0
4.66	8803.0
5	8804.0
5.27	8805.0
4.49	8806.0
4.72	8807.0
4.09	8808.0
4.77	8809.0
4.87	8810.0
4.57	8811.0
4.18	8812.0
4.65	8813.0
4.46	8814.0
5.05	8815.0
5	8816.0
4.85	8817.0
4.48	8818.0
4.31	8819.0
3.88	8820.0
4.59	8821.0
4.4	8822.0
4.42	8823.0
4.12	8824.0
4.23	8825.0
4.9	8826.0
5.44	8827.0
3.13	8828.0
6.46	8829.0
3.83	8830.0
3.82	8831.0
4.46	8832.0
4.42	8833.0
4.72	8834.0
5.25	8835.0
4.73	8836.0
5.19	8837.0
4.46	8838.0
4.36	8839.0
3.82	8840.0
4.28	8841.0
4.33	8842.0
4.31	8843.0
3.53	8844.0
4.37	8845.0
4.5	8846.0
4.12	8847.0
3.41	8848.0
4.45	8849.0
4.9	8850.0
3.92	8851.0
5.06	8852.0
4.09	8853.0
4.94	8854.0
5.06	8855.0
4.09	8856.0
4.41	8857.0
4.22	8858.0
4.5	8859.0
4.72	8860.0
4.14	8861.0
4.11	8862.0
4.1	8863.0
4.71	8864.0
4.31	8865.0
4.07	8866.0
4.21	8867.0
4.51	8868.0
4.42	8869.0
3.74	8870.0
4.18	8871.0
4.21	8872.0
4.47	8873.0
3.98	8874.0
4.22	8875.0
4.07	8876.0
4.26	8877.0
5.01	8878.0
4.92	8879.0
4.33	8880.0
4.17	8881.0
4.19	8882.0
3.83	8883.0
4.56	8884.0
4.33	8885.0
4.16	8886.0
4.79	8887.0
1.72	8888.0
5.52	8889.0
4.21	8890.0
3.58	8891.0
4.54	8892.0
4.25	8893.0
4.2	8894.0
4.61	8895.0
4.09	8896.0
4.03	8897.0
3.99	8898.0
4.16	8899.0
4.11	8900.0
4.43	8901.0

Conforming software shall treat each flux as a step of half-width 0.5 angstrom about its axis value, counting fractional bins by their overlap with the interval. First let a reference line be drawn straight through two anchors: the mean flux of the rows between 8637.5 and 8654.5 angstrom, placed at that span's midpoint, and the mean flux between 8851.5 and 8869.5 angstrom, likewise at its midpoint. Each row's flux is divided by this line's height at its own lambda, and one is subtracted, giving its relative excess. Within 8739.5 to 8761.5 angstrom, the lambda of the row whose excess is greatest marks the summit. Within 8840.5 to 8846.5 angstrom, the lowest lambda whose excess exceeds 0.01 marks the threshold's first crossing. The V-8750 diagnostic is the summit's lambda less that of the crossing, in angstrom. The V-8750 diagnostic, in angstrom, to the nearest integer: -93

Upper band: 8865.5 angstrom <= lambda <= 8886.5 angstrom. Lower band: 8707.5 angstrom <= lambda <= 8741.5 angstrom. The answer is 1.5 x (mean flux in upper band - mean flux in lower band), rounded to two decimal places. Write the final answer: -0.46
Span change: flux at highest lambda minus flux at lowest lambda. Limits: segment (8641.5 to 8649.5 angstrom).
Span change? 1.0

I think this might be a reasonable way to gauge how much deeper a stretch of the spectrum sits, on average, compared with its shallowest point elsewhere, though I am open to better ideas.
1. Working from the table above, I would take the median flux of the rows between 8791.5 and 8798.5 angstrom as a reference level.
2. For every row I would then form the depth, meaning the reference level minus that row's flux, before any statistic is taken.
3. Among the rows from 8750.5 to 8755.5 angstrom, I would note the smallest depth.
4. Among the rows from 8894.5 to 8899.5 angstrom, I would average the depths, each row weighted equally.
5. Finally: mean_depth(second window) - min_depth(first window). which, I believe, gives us 1.4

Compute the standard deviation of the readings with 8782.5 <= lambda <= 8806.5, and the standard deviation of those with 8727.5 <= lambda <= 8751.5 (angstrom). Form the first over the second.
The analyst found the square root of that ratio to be 1.1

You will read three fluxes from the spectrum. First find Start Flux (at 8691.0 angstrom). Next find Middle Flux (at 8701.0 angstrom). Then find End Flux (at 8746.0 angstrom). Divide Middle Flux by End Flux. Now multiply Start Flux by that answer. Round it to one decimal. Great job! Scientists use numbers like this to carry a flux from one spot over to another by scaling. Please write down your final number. 4.0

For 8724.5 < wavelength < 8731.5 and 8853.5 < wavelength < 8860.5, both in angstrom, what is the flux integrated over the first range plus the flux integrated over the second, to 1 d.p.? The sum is 64.0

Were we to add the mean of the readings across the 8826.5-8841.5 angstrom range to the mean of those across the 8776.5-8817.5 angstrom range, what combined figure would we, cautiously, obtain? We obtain 9.1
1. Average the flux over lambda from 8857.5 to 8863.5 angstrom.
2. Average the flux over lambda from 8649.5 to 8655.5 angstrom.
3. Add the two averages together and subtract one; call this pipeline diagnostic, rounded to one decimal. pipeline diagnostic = 8.0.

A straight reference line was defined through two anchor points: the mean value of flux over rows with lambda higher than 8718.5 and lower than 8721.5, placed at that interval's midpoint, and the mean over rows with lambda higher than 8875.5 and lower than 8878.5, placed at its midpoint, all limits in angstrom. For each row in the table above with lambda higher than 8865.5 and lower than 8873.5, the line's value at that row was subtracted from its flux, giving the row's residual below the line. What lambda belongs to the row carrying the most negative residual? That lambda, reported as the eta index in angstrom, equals 8870.0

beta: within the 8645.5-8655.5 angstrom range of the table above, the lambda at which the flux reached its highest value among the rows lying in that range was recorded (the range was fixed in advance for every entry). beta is 8650.0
